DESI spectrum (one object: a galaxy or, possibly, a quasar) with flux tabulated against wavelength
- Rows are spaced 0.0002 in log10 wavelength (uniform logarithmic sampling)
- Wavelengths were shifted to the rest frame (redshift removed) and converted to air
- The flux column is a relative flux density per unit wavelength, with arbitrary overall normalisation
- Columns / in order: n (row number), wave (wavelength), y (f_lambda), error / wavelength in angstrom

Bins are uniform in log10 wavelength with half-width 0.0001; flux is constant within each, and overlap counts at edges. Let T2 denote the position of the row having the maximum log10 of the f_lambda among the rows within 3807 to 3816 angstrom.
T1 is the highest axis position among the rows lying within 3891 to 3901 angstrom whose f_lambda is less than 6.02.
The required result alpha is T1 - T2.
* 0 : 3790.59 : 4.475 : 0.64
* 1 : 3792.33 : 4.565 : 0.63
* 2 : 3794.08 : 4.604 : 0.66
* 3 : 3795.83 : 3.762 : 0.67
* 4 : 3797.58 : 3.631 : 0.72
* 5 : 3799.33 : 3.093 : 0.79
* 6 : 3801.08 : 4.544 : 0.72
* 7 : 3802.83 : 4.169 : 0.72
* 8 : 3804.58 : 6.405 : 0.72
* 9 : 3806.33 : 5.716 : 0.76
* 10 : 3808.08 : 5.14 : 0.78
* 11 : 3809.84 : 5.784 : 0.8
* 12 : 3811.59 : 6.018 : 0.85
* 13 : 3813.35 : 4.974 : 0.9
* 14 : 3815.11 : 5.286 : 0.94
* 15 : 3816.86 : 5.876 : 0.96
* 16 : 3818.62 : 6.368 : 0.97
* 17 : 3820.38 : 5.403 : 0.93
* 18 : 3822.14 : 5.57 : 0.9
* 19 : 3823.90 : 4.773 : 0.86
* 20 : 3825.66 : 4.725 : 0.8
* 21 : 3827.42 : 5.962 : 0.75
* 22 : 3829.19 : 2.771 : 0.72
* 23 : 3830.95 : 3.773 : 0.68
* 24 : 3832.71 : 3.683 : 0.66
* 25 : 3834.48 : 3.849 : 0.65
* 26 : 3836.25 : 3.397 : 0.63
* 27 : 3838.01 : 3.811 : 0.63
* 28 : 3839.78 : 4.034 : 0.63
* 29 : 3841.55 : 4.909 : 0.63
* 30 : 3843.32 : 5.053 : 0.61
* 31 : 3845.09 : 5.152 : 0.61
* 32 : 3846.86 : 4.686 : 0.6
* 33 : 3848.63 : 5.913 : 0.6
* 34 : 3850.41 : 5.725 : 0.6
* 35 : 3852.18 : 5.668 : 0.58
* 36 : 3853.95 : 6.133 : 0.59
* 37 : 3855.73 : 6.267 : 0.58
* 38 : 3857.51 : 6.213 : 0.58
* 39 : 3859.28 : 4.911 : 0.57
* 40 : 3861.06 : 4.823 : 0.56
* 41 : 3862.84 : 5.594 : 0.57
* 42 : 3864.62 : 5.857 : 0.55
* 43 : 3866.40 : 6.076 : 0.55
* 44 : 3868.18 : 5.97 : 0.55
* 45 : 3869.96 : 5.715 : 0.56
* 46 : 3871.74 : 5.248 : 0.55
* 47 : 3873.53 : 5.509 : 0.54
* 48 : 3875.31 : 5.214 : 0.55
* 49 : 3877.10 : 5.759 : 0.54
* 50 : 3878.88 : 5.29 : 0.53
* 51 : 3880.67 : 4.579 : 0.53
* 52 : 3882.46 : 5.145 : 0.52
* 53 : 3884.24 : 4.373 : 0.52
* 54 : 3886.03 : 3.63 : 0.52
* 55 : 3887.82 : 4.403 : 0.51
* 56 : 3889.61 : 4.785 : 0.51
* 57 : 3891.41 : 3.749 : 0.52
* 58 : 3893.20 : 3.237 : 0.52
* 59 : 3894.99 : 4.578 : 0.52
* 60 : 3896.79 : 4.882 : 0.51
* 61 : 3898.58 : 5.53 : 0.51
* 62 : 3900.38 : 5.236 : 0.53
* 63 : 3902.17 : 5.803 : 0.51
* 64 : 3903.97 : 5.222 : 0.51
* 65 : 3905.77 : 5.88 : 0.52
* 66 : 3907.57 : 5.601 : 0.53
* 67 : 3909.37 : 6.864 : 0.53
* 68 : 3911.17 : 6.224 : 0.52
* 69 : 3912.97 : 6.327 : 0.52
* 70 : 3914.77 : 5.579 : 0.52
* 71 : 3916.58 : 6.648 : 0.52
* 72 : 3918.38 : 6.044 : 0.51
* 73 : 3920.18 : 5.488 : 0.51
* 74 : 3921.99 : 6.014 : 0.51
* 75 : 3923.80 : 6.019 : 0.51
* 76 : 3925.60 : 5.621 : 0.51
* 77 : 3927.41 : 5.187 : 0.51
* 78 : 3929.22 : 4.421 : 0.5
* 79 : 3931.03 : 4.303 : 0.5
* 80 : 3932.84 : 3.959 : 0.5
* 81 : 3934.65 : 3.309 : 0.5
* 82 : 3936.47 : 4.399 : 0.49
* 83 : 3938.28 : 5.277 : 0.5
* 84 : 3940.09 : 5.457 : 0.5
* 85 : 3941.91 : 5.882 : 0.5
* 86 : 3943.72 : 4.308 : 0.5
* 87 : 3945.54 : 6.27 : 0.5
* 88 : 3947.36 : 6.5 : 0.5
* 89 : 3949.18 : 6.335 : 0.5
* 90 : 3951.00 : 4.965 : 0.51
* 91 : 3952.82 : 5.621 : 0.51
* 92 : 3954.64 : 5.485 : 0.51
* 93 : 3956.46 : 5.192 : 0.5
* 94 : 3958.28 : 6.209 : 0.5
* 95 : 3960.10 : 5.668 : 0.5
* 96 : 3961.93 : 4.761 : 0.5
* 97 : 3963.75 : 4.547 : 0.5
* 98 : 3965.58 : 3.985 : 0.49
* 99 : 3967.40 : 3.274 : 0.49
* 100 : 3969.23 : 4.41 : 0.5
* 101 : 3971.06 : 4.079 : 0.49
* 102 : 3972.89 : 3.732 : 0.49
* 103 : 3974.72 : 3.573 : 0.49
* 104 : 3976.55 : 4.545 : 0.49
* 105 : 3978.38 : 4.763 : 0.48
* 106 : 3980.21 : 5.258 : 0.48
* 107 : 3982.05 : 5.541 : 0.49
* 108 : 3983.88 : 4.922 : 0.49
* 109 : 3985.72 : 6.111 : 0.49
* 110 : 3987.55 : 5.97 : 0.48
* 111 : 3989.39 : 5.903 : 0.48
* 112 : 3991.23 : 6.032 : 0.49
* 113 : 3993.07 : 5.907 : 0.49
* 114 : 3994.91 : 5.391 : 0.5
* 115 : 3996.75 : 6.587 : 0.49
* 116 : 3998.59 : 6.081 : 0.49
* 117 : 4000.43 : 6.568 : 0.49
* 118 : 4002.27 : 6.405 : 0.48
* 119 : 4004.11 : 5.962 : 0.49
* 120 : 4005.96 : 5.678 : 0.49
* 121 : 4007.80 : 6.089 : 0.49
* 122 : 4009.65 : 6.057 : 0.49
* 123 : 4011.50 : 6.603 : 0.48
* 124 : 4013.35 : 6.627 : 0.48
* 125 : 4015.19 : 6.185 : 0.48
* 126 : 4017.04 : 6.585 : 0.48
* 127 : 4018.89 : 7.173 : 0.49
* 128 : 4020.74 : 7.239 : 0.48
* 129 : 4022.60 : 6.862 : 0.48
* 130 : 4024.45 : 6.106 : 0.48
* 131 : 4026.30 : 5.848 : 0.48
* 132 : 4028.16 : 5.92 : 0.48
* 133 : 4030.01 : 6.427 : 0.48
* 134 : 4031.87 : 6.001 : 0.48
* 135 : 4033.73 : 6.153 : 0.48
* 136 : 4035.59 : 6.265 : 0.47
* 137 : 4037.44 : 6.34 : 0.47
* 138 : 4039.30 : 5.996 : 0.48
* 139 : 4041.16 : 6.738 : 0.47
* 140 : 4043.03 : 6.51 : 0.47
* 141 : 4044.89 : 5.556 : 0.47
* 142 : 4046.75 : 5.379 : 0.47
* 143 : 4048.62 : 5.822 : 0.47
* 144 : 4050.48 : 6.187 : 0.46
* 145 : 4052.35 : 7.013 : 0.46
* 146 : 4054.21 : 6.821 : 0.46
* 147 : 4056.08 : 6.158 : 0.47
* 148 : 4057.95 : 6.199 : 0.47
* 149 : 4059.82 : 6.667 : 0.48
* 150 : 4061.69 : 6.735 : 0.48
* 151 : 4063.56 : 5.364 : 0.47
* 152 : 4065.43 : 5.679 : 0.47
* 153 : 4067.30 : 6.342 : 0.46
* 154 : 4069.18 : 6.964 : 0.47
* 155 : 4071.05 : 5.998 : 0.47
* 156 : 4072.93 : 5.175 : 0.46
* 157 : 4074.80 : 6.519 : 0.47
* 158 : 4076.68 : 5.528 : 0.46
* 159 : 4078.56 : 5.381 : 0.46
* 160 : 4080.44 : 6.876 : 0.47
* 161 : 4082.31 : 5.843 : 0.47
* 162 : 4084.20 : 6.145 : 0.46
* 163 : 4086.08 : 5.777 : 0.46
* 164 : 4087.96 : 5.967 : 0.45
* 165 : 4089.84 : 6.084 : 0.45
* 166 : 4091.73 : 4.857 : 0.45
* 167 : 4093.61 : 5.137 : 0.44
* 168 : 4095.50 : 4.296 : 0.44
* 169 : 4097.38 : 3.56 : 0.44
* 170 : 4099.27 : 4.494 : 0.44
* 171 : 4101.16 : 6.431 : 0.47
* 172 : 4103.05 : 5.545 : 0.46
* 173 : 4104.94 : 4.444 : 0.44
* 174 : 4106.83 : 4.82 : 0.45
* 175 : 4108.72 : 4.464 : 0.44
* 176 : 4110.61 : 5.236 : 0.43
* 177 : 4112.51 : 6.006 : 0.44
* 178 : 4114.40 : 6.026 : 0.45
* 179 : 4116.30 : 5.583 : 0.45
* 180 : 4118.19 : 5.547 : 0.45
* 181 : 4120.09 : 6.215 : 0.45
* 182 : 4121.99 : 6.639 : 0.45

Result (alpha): 88.8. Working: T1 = 3900.38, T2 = 3811.59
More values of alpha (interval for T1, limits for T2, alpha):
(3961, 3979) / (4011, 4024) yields -42.4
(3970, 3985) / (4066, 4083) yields -85.3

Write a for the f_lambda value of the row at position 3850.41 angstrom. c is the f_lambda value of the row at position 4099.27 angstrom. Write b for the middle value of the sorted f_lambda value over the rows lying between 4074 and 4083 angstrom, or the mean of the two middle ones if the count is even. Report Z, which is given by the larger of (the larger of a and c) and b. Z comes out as 5.8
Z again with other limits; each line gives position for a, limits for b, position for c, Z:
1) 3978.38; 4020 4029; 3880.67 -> 6.1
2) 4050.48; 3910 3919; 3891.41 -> 6.2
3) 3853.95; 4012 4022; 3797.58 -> 6.6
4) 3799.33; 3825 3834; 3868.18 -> 6.0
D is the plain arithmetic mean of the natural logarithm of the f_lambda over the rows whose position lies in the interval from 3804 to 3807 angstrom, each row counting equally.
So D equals 1.80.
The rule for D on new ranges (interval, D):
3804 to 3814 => 1.73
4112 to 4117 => 1.77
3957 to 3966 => 1.60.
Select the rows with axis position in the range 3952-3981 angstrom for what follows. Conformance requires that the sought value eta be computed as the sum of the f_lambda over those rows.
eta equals 75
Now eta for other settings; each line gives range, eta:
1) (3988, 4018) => 99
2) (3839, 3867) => 87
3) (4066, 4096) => 93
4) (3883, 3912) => 80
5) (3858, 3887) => 84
